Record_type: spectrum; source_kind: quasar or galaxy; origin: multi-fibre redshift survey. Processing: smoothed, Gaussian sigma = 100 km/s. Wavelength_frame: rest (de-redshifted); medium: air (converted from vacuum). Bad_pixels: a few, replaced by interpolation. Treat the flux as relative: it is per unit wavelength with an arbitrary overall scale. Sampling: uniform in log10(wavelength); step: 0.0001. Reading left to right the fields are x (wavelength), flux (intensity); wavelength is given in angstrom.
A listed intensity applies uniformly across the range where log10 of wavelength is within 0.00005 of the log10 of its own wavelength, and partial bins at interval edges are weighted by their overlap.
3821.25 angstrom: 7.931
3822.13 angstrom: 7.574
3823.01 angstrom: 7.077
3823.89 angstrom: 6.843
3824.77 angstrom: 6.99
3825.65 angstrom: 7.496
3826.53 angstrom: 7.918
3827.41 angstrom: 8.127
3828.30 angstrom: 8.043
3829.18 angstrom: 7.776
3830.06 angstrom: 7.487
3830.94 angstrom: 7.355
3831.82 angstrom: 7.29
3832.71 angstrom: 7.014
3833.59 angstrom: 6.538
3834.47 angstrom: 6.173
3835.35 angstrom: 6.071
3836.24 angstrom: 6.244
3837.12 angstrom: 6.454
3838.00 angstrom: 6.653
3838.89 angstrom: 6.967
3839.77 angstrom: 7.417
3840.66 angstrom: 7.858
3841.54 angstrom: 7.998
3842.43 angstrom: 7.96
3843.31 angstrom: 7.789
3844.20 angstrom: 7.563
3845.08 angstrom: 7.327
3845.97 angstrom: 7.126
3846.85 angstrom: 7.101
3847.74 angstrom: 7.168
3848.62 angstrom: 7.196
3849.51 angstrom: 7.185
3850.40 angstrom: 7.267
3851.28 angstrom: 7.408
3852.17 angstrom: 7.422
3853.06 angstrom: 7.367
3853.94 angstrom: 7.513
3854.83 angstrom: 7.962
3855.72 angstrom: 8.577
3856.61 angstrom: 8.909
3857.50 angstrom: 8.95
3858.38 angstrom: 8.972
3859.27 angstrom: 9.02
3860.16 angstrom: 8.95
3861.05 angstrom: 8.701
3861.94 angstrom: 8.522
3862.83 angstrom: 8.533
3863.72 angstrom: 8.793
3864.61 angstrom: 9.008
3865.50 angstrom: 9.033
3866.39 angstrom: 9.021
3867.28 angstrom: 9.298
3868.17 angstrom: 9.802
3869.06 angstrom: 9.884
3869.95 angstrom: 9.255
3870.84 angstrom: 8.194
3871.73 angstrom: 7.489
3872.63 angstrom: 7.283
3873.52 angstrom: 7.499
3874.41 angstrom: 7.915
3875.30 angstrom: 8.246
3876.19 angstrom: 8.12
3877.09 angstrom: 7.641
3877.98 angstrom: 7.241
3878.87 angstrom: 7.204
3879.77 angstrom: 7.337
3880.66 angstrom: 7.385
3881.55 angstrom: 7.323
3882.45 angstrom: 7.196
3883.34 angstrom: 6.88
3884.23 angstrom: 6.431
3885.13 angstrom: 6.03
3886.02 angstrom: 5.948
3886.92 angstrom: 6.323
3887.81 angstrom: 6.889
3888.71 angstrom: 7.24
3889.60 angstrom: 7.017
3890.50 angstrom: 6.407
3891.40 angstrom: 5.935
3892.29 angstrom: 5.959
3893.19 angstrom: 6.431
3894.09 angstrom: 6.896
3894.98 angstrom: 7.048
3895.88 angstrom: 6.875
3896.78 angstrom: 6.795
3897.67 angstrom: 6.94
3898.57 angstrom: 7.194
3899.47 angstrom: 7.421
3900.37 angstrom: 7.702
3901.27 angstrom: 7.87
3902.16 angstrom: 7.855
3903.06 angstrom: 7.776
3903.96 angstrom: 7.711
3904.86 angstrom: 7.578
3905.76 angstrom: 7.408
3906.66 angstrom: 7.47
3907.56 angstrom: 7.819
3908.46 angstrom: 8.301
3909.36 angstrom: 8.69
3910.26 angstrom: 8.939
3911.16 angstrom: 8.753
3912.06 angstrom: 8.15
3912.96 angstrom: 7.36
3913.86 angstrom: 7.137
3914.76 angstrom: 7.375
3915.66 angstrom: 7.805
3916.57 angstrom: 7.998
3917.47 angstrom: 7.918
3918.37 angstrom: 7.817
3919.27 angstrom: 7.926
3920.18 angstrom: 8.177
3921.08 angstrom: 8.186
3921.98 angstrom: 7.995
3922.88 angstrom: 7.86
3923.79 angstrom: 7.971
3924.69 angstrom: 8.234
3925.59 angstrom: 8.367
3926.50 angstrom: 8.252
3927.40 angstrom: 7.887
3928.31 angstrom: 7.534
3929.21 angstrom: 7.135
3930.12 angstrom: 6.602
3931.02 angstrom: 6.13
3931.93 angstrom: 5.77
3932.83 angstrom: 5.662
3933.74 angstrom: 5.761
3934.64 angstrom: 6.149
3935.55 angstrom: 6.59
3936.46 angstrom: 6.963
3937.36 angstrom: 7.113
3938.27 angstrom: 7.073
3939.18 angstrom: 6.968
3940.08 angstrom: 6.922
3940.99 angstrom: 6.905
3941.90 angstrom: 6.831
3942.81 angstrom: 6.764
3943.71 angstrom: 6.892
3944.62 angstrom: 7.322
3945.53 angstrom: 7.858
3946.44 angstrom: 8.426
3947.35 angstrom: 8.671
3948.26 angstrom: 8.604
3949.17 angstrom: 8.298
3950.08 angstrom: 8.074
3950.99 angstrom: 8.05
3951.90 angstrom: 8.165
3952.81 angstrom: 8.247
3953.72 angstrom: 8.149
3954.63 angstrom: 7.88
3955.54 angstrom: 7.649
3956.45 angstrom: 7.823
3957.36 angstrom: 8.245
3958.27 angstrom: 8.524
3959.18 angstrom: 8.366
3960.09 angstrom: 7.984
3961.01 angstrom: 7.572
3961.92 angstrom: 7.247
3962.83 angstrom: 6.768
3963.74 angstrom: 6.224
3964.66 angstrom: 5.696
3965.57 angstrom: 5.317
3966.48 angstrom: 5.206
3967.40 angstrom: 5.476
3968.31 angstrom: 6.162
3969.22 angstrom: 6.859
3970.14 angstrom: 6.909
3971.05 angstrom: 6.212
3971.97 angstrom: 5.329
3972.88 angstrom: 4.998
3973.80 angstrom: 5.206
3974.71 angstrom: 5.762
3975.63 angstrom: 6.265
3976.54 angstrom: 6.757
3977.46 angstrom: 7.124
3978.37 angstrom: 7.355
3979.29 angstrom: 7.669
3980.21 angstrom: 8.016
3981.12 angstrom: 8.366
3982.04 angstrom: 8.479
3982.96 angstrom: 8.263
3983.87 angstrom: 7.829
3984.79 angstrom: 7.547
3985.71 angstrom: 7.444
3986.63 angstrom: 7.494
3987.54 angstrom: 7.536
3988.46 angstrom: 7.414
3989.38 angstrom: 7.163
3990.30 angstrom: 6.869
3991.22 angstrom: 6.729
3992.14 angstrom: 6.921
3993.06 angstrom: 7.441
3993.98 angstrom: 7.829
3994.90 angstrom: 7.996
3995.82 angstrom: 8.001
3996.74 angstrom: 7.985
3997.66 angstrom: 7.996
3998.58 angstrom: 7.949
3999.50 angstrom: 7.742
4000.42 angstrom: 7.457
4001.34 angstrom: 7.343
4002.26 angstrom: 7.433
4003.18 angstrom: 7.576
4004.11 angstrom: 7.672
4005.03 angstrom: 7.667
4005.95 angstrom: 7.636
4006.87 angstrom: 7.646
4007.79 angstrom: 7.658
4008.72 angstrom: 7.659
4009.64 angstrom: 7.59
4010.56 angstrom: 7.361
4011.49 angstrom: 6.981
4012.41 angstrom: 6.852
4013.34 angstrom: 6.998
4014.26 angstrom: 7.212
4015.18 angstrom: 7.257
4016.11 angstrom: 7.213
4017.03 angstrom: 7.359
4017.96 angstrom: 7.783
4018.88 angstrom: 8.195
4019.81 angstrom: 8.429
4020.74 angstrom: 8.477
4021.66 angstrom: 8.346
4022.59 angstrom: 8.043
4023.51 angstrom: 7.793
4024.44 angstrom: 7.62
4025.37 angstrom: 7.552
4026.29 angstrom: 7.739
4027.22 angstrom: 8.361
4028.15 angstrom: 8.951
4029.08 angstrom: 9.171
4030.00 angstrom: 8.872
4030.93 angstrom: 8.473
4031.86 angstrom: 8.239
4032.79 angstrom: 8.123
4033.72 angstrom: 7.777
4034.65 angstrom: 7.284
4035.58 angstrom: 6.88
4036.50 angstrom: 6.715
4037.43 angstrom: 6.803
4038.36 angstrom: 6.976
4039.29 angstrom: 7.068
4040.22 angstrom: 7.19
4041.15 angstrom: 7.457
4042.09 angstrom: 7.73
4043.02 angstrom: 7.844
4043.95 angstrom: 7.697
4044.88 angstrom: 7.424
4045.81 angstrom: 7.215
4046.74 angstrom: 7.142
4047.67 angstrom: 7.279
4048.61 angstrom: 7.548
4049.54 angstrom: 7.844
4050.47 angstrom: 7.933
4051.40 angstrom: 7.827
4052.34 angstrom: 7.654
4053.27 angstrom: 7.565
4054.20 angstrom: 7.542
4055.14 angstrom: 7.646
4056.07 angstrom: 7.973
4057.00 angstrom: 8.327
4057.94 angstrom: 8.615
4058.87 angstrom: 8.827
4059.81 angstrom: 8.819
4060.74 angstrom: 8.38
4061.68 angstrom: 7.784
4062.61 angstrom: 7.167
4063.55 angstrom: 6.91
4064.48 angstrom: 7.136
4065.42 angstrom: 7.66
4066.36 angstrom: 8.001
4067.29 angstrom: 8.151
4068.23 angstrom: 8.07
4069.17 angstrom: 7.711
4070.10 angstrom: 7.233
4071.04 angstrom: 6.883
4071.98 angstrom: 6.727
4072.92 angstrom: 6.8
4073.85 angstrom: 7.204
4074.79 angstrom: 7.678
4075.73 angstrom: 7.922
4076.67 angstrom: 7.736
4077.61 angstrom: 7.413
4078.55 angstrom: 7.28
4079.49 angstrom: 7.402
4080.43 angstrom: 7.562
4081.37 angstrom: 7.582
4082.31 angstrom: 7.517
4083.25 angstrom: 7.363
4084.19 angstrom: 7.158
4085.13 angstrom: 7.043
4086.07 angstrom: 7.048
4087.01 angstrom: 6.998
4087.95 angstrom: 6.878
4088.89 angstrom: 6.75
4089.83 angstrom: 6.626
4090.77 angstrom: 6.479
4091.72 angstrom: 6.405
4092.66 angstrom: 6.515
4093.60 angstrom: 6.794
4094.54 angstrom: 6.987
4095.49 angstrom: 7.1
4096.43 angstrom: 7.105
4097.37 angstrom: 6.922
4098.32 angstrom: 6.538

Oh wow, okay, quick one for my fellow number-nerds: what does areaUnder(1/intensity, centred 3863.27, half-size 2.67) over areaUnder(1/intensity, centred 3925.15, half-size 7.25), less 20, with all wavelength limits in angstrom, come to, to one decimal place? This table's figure -19.7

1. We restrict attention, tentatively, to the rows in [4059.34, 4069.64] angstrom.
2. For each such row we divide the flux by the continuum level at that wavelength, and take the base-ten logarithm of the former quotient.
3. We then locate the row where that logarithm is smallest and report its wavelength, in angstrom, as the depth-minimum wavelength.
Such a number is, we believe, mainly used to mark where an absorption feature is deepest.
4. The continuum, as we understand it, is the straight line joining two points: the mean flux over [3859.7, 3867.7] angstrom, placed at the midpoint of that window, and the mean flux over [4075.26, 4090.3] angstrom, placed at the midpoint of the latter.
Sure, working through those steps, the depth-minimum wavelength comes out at 4063.55 angstrom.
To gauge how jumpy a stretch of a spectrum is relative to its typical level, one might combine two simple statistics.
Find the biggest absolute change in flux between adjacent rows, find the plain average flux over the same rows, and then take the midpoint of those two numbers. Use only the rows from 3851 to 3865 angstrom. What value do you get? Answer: 4.5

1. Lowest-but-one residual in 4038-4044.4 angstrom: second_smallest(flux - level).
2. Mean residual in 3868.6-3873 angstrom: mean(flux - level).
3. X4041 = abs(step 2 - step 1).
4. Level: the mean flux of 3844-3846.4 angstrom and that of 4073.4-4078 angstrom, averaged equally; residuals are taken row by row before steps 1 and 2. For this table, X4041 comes 1.4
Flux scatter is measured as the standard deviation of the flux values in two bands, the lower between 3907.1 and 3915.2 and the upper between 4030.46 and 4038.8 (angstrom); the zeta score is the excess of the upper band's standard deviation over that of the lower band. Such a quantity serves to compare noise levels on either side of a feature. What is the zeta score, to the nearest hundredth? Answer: 0.02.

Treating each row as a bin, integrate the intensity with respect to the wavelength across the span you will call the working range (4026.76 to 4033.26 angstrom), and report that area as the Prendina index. 55.9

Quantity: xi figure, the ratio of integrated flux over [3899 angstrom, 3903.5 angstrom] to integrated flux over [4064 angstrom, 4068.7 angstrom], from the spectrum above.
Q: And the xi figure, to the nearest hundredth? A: 0.95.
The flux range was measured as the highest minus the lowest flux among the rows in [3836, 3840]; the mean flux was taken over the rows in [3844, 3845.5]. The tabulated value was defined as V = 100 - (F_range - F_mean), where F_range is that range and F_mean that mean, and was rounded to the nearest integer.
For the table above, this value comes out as 106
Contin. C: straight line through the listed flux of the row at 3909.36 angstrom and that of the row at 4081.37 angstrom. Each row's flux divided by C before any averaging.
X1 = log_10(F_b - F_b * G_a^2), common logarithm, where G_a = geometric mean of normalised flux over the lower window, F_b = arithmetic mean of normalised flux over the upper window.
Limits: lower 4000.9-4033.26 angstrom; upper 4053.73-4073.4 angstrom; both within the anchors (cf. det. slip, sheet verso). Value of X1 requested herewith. -1.3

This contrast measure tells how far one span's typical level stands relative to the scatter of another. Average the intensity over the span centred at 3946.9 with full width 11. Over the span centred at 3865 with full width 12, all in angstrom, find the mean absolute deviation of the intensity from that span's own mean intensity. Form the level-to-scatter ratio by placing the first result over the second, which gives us 23.7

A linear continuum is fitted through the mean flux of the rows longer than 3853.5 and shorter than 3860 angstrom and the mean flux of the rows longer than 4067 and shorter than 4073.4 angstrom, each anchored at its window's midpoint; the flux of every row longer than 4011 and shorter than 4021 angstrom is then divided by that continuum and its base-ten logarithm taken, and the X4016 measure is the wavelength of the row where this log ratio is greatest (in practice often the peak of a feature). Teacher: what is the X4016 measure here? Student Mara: 4020.74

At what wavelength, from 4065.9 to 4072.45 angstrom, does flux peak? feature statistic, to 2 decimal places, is 4067.29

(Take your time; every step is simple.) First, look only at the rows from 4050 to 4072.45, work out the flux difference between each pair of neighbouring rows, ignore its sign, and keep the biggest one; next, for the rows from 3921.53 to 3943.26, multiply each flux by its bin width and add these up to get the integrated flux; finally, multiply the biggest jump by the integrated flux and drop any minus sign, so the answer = 95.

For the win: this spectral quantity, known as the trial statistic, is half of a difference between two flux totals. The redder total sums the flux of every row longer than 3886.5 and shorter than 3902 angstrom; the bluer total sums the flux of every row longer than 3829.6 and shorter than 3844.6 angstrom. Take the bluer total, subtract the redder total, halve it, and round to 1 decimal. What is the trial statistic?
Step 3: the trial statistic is 1.9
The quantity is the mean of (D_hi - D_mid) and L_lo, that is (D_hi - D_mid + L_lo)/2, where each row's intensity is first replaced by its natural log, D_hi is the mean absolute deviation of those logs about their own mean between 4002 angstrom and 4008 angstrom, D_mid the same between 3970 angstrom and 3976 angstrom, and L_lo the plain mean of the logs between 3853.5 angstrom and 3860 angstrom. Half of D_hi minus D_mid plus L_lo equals 1.03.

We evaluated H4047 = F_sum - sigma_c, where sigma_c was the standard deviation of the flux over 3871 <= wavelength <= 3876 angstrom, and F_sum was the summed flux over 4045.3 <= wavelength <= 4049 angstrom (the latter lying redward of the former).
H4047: 29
